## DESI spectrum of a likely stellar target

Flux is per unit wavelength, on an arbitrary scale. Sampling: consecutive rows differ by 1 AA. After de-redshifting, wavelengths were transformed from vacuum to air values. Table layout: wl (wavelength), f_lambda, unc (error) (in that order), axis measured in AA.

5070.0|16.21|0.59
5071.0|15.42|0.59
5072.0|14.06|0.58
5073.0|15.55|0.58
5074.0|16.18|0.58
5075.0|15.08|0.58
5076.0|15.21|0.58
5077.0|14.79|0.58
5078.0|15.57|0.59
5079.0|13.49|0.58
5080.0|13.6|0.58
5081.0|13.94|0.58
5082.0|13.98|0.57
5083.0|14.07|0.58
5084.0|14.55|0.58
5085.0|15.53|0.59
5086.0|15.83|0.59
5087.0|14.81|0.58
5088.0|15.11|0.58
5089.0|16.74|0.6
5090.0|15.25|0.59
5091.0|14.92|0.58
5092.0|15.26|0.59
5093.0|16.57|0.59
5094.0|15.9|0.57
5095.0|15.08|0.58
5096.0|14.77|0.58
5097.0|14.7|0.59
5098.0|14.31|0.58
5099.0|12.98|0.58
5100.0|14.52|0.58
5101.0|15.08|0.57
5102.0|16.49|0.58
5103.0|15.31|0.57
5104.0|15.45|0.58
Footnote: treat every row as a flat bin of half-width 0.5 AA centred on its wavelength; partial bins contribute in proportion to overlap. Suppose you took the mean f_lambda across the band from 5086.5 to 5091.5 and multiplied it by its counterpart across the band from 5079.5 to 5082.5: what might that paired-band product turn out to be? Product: 213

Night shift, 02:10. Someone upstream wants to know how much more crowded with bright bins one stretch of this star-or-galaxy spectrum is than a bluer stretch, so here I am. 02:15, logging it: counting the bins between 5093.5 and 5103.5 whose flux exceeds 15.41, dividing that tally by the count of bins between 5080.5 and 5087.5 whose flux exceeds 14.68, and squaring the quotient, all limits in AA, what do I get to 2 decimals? 0.44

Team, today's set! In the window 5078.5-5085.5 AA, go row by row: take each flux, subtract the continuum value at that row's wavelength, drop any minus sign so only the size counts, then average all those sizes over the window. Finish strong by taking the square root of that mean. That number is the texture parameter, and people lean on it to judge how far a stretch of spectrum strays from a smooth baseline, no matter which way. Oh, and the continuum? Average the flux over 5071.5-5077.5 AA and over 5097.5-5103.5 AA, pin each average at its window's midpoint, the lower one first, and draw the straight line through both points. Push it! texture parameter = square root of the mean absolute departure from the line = 1.0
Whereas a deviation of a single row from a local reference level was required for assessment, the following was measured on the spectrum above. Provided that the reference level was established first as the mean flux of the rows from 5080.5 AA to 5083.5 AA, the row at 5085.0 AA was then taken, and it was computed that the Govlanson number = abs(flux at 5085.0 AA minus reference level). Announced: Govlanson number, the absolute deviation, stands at 1.53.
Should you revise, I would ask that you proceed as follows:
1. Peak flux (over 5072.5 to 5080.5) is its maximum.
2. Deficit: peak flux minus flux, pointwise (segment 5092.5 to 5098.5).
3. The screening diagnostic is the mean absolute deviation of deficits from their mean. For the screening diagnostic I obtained 0.68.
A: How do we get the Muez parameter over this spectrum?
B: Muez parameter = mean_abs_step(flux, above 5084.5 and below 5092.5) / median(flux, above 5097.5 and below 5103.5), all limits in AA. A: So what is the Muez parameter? 0.052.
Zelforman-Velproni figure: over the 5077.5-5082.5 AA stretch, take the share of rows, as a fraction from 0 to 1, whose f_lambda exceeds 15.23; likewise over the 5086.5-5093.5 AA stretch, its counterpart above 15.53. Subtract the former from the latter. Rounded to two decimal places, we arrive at 0.09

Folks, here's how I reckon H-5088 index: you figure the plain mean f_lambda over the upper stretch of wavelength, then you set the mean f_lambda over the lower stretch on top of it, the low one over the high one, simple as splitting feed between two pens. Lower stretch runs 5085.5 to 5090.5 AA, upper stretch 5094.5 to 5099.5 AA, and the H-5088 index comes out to 1.08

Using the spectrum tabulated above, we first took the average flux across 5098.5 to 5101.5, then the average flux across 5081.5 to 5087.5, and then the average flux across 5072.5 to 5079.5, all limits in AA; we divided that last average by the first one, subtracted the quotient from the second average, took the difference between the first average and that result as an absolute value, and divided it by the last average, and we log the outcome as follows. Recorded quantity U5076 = 0.031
